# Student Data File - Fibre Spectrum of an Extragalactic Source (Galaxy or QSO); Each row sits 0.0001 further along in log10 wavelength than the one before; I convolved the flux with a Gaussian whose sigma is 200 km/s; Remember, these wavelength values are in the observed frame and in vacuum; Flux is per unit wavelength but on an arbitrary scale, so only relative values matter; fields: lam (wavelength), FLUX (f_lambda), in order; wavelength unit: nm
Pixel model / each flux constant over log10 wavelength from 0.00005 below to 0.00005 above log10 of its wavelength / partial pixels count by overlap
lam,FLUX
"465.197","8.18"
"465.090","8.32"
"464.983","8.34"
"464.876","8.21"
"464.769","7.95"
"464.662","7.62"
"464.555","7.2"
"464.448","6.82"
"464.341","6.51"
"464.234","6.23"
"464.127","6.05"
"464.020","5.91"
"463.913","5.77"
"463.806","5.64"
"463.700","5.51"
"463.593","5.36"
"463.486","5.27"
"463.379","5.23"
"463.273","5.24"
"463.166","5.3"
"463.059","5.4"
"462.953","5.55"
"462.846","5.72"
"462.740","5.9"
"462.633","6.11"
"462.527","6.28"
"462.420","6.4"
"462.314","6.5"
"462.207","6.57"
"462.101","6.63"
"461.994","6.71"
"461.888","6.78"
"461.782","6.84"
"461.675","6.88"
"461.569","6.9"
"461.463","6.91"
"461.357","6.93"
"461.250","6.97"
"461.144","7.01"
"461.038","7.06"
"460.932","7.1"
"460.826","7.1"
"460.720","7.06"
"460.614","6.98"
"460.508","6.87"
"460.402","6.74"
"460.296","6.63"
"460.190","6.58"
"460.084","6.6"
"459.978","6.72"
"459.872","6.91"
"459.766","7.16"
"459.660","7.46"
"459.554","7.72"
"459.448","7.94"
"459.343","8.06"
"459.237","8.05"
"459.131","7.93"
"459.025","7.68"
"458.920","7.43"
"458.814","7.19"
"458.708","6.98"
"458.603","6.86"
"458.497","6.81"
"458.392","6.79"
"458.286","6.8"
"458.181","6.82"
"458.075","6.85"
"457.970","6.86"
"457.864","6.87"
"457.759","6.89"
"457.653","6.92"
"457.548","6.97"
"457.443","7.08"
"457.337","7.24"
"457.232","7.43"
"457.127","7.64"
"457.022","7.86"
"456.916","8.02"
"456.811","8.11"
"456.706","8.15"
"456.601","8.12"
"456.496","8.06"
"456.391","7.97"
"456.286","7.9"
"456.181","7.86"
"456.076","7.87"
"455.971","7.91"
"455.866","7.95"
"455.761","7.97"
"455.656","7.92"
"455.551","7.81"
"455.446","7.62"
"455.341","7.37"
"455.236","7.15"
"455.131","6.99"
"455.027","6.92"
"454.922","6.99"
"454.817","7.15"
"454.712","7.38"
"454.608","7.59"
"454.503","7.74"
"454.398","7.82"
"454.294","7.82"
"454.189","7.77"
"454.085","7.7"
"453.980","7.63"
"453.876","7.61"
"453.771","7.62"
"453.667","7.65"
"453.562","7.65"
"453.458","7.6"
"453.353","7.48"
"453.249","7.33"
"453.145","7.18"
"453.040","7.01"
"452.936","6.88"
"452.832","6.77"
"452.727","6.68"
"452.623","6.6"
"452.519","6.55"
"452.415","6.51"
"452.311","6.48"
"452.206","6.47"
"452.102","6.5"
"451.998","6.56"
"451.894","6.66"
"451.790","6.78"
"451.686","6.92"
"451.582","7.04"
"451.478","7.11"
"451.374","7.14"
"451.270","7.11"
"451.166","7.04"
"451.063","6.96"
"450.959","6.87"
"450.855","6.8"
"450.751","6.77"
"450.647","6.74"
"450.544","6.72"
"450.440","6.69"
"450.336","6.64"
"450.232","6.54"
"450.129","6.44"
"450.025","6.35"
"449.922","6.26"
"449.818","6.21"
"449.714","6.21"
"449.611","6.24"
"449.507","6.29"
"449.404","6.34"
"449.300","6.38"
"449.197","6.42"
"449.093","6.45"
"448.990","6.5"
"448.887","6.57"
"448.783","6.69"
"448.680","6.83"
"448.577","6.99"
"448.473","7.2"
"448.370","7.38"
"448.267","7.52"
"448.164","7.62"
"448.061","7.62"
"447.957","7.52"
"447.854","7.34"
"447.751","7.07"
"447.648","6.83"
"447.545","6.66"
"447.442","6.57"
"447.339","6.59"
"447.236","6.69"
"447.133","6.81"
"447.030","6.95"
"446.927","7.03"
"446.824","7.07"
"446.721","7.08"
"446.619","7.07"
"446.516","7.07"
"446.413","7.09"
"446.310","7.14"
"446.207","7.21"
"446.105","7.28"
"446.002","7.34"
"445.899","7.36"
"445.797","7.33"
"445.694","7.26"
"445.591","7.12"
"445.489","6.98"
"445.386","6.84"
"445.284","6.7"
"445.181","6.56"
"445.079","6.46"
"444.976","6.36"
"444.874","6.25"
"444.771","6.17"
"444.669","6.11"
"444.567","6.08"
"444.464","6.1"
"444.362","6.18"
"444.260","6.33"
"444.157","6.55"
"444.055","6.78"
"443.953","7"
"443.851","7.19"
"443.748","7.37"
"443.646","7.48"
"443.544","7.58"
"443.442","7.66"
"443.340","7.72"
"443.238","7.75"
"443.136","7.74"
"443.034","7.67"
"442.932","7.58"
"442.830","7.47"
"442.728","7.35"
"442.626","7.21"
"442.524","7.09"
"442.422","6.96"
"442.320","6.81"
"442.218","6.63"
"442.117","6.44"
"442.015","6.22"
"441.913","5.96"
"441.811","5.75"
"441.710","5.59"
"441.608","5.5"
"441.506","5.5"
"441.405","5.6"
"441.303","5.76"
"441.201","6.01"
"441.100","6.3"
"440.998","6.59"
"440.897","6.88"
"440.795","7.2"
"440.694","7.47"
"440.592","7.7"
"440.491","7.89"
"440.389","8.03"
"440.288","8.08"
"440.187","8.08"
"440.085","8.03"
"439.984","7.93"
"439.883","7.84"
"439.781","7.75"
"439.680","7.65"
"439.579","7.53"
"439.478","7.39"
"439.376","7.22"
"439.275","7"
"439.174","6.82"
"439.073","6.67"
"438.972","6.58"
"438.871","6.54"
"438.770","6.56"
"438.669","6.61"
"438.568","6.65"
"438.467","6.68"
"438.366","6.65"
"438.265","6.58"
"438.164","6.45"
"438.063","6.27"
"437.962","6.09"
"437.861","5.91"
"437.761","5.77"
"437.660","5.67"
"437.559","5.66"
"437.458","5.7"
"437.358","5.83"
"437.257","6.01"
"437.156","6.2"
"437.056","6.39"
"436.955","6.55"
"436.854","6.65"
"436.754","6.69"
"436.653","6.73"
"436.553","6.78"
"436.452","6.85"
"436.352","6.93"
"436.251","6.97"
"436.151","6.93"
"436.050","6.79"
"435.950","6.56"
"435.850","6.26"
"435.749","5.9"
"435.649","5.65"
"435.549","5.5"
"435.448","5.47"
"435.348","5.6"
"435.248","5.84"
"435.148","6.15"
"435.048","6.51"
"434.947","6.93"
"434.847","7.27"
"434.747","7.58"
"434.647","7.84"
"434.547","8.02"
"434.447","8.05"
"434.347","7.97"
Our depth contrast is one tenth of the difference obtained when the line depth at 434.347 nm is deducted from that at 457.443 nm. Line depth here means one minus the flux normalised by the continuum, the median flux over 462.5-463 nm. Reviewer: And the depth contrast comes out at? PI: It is 0.015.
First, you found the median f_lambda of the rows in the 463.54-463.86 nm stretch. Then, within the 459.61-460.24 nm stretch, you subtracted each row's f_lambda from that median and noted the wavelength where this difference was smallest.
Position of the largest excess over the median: 459.660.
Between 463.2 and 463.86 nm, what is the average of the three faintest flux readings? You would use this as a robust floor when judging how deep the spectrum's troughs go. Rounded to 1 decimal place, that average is 5.2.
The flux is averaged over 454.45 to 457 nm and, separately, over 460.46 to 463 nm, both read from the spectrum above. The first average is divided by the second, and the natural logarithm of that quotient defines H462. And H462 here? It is 0.14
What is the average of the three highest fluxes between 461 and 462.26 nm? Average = 7.01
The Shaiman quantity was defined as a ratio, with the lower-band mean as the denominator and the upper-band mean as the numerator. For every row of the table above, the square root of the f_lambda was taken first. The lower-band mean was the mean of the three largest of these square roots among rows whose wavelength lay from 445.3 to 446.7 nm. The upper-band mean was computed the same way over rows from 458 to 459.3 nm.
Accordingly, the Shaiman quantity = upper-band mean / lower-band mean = 1.04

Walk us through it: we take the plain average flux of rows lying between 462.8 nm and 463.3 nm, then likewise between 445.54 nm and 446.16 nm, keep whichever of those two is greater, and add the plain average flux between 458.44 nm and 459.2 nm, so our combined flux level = 14.6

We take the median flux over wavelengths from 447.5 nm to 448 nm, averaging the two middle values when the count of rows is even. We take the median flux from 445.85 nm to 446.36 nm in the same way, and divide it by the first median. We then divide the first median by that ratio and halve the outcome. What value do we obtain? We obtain 3.43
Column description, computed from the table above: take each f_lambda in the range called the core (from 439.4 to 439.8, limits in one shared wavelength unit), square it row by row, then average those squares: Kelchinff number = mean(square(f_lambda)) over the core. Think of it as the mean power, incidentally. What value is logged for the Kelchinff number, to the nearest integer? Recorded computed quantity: 57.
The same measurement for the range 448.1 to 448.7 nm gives 53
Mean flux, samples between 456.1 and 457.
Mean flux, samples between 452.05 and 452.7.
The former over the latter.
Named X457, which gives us 1.23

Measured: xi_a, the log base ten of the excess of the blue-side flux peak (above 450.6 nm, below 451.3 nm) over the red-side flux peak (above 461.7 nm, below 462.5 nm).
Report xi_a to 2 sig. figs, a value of -0.57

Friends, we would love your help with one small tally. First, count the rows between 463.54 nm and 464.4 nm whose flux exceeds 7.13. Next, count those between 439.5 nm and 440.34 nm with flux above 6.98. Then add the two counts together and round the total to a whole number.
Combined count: 8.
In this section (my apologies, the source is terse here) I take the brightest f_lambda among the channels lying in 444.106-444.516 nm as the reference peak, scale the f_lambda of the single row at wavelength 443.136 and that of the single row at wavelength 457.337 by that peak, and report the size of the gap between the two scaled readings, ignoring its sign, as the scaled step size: 0.076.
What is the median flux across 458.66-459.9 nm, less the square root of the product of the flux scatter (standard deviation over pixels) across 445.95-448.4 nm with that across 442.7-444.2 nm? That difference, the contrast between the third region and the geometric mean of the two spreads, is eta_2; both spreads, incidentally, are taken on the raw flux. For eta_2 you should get 7.2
